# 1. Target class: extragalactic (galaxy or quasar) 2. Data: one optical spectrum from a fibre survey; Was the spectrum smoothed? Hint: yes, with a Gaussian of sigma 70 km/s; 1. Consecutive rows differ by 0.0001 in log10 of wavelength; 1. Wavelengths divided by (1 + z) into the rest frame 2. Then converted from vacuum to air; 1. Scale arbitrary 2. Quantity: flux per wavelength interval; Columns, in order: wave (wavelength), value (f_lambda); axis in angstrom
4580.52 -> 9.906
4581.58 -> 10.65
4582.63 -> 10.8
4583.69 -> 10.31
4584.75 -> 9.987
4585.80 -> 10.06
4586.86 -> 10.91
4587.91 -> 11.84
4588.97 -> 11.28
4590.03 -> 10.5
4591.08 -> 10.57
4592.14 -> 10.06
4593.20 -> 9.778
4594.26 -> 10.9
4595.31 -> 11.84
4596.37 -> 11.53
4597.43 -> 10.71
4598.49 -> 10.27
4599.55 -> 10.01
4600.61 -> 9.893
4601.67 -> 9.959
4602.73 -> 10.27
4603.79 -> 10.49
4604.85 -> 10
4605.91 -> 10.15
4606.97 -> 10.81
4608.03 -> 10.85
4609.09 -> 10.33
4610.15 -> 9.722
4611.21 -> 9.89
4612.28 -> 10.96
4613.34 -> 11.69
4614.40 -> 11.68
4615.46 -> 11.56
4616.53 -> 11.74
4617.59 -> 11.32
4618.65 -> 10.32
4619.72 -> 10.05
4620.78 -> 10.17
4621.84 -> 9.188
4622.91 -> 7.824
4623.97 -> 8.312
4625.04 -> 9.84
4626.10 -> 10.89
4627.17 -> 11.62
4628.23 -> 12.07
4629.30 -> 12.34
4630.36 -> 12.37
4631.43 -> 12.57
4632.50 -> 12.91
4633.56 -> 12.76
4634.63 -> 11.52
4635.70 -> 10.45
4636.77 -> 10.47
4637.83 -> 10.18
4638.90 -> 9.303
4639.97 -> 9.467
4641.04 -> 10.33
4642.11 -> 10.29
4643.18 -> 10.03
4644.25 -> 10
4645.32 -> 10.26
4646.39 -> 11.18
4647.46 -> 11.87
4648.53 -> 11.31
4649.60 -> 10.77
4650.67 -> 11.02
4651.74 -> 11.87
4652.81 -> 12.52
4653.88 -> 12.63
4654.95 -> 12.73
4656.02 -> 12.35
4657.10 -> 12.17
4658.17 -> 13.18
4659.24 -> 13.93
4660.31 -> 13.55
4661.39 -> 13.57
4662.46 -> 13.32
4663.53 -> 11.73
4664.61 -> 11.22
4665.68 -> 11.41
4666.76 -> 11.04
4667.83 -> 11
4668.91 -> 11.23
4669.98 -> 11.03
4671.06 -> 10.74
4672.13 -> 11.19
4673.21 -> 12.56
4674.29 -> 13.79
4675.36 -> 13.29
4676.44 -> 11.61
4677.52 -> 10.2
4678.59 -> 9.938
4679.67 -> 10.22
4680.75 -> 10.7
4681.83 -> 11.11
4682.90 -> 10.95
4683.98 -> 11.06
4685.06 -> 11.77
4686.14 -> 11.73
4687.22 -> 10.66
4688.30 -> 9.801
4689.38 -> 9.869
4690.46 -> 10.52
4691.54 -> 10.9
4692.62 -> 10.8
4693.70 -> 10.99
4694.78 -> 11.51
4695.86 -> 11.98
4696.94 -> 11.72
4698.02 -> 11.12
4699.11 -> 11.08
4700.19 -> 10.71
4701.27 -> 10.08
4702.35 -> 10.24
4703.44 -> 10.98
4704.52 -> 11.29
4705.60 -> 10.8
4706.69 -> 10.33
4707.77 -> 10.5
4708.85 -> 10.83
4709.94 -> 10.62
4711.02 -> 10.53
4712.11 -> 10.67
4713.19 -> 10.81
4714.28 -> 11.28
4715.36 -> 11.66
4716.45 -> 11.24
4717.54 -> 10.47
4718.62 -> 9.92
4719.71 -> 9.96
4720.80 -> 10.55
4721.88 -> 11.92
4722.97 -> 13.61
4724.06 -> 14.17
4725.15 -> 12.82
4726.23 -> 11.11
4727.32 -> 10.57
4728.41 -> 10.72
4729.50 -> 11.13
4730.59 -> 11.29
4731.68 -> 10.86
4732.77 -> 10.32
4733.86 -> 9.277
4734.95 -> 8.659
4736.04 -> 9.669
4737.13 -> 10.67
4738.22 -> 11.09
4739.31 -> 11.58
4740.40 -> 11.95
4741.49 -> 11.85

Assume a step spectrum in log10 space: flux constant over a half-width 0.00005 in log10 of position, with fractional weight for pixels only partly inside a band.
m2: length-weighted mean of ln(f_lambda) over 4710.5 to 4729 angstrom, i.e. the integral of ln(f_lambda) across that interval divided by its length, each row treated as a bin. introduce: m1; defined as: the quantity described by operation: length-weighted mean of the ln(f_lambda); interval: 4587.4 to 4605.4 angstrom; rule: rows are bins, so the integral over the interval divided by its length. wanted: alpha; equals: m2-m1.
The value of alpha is 0.06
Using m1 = 2.36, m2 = 2.42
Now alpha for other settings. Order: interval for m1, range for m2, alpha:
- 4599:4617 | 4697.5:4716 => 0.02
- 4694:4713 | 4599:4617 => -0.03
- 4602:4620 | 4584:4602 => -0.01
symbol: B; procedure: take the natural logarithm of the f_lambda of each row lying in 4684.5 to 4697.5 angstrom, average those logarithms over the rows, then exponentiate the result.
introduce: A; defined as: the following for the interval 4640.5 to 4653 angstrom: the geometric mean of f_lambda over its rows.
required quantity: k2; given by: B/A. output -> 1.01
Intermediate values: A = 10.9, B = 11.0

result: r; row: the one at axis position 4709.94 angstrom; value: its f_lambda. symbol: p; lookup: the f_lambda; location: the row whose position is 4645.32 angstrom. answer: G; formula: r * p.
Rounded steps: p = 10.26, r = 10.62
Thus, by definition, 109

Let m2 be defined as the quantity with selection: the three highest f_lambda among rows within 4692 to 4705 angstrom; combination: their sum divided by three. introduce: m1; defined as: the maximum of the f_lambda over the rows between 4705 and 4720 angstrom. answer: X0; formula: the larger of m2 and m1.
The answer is 11.7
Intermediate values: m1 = 11.66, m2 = 11.7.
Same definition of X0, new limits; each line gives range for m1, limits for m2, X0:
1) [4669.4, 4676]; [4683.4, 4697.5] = 13.8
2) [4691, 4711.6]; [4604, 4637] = 12.7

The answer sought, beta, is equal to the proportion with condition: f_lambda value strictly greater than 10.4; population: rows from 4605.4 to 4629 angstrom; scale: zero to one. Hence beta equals 0.50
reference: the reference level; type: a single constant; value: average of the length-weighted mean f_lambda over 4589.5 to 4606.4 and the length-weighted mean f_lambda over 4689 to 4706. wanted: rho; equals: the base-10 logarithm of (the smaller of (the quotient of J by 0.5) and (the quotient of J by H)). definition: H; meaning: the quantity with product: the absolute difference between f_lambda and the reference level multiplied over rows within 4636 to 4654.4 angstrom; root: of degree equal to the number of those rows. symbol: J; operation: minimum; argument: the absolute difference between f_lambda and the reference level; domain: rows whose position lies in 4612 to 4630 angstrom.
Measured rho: -0.5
